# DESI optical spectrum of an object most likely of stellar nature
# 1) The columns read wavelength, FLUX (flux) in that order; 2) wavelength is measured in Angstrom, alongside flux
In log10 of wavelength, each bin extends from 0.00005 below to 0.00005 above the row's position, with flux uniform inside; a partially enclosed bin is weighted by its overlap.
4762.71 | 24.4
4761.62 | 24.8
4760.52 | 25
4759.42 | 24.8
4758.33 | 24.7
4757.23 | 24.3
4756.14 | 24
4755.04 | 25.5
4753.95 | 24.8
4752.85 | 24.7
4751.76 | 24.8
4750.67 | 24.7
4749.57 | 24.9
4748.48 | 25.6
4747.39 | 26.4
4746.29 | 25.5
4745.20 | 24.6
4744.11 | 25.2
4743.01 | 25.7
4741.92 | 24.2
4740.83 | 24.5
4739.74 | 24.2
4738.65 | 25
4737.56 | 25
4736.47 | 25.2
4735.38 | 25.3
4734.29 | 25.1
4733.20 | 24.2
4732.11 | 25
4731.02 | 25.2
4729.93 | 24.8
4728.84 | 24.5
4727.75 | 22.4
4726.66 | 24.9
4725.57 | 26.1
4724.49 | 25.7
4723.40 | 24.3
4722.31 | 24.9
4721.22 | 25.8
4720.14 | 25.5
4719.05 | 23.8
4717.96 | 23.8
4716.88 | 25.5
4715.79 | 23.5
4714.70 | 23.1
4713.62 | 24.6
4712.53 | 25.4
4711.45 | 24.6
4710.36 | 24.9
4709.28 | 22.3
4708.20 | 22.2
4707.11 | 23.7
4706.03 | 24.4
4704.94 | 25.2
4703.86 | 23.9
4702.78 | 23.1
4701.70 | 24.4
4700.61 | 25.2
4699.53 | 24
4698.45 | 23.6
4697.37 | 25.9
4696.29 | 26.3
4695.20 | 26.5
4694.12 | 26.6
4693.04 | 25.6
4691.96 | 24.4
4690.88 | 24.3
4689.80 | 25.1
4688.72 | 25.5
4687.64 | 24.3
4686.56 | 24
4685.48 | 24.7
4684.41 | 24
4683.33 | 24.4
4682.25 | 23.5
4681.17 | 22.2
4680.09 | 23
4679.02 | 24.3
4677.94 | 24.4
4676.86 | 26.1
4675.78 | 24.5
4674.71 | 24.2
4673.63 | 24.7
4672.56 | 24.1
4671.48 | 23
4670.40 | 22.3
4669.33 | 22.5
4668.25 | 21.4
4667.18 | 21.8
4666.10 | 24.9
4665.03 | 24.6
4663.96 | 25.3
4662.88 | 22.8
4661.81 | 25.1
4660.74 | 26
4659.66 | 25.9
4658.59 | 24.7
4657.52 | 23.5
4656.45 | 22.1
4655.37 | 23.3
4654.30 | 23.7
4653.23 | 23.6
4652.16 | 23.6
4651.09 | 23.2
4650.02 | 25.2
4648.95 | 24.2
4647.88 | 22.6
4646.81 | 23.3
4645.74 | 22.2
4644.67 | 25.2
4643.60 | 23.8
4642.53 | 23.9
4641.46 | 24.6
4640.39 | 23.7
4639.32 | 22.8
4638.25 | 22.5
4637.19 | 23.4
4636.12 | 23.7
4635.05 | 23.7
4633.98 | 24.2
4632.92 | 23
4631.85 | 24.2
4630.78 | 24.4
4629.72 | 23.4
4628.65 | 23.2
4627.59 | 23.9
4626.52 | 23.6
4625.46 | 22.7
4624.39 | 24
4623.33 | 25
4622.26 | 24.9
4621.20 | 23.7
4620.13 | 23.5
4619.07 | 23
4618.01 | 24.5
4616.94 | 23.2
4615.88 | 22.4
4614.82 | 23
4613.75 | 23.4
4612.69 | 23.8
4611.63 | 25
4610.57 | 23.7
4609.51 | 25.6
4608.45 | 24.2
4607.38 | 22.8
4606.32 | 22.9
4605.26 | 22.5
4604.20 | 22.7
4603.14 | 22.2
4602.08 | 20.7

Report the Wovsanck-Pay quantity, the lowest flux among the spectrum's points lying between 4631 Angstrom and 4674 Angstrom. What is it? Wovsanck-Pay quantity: 21.4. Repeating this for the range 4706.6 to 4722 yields 22.2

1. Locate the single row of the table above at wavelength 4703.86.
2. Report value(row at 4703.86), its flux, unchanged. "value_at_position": 23.9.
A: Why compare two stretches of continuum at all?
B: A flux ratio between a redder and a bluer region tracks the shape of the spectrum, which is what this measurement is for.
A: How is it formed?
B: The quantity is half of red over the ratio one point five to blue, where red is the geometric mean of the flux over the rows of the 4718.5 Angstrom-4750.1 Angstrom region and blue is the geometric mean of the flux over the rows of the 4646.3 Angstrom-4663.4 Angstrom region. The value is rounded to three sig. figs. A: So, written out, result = 199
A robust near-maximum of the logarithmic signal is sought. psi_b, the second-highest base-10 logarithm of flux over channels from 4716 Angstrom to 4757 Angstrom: 1.417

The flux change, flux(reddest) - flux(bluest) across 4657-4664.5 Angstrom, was 1.8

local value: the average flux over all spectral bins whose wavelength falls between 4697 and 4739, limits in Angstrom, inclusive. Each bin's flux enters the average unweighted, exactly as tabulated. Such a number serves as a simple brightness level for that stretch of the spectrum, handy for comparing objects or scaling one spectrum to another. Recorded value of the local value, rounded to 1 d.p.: 24.5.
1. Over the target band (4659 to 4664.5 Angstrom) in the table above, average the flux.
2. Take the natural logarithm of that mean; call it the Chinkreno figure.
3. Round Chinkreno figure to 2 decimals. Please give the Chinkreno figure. 3.22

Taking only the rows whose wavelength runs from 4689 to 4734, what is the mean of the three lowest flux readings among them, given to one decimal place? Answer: 22.3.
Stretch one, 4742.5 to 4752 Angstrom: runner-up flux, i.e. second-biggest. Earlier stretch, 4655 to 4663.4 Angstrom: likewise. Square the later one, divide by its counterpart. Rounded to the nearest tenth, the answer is 25.5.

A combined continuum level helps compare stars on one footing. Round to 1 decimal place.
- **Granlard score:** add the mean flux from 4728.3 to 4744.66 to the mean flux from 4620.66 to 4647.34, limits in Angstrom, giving 48.6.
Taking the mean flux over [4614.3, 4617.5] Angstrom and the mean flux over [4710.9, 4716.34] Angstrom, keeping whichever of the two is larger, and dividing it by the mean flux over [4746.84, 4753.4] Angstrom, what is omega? 0.96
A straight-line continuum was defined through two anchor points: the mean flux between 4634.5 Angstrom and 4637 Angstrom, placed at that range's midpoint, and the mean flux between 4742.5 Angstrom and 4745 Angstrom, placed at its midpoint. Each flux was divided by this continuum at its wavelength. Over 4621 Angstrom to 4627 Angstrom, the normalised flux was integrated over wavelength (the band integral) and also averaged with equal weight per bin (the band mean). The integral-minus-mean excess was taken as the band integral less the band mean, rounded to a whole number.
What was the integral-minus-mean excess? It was 5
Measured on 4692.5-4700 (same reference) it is 7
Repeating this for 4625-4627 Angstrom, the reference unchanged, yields 1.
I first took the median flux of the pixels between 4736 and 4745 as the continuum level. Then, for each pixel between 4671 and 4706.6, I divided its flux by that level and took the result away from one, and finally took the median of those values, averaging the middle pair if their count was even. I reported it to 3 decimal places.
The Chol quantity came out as 0.024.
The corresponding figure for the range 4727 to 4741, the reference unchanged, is 0.000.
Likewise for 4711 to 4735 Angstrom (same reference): 0.006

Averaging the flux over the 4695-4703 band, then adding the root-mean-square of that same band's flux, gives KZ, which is 49.8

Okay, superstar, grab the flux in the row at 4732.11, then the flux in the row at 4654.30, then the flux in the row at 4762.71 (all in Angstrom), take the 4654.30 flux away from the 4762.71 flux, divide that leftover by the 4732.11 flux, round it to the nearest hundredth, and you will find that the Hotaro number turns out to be 0.03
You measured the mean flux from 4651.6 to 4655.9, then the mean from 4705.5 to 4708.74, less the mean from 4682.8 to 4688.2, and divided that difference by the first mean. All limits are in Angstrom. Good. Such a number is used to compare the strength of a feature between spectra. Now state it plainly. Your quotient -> -0.04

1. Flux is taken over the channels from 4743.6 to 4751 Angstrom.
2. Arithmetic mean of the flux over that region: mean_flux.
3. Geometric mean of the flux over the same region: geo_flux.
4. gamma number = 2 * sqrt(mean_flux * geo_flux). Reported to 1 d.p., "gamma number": 50.5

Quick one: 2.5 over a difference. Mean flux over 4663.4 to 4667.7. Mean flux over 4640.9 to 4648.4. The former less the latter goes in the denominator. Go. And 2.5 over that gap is 5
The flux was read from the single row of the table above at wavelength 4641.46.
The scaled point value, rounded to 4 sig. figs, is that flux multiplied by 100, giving 2460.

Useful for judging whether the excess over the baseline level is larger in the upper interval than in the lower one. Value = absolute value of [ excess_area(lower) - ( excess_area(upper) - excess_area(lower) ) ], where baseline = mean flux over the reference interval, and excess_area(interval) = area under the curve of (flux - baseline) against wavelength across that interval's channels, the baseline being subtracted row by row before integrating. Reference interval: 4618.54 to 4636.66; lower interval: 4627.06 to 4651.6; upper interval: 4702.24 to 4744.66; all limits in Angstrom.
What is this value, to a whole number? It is 37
